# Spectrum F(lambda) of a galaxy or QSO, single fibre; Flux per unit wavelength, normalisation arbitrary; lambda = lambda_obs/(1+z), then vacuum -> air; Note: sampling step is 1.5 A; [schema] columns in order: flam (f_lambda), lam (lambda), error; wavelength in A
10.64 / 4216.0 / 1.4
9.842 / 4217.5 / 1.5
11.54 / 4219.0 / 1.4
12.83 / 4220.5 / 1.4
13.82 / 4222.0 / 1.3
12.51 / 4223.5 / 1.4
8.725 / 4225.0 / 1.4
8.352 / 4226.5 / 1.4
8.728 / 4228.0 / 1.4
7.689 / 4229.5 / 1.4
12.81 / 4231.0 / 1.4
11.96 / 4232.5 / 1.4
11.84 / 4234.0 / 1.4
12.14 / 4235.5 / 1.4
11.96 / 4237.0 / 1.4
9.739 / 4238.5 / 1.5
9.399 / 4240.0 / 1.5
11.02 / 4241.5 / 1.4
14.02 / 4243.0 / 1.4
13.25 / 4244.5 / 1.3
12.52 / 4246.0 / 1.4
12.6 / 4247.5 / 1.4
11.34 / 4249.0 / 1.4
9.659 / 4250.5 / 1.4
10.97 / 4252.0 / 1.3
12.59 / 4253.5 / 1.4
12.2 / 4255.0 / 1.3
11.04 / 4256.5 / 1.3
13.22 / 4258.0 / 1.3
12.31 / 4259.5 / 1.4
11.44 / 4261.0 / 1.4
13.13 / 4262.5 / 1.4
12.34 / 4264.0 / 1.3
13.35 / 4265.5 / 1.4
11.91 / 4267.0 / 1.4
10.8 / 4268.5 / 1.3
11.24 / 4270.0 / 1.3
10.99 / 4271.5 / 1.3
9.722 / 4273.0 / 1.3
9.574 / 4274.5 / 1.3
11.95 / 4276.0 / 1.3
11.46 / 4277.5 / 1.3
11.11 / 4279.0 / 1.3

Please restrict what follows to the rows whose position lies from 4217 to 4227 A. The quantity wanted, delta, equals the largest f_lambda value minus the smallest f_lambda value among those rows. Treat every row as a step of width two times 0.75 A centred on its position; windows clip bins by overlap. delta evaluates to 5.5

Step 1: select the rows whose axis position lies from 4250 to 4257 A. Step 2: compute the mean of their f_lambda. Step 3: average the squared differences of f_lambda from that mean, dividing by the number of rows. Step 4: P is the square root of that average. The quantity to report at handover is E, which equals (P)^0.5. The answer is 1.02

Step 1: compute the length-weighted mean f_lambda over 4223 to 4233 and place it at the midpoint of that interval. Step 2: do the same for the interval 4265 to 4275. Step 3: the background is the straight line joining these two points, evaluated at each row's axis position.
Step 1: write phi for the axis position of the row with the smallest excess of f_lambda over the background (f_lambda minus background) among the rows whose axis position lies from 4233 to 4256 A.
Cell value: 4250.5 A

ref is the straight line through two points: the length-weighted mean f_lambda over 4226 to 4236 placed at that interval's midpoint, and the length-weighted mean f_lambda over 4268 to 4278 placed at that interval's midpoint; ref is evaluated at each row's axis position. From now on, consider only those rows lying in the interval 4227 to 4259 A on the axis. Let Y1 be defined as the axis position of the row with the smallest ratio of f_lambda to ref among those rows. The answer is 4229.5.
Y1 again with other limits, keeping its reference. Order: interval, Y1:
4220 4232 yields 4229.5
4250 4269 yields 4250.5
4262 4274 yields 4273.0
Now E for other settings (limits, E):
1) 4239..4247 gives 1.28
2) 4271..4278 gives 0.97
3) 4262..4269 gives 0.96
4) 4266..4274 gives 0.84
